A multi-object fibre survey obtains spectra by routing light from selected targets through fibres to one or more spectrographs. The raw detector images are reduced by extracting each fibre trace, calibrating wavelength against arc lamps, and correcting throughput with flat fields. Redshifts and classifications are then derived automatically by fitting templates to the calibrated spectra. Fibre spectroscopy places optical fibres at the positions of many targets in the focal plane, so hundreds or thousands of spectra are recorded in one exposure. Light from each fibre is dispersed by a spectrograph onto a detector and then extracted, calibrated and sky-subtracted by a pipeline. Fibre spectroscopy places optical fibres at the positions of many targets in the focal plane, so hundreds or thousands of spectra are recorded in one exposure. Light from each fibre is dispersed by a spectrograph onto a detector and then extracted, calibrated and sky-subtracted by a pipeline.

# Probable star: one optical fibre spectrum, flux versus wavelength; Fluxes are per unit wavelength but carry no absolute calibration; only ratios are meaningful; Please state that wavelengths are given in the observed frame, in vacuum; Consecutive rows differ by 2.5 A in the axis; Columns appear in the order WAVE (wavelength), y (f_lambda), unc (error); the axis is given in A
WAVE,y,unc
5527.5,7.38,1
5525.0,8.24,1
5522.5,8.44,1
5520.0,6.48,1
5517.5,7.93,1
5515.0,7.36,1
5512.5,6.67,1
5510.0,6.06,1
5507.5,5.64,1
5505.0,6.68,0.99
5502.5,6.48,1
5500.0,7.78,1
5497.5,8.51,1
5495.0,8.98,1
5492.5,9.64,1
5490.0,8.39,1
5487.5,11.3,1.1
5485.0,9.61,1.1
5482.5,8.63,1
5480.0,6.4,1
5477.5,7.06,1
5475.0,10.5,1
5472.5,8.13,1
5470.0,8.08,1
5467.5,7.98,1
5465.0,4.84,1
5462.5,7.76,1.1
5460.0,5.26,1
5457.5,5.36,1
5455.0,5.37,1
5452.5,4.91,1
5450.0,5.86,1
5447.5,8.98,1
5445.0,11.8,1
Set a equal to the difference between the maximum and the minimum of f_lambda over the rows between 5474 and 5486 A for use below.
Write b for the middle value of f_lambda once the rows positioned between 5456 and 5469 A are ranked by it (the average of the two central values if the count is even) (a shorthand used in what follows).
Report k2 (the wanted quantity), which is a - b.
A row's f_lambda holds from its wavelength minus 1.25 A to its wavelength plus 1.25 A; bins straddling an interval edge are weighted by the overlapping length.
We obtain -1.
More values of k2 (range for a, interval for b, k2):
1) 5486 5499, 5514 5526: -5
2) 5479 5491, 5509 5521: -2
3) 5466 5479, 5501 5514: -3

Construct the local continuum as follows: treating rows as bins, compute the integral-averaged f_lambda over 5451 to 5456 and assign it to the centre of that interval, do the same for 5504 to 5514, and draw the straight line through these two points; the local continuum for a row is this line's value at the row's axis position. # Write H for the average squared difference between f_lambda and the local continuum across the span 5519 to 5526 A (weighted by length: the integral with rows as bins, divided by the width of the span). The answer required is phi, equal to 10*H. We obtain 21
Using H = 2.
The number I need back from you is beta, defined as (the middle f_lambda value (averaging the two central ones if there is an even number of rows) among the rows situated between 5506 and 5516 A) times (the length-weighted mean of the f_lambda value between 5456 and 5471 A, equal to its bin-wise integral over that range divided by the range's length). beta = 41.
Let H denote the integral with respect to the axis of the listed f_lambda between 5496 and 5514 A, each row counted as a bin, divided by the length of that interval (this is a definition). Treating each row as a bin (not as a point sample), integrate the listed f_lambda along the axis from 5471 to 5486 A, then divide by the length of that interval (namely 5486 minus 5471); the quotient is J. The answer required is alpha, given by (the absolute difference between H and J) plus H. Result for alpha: 8.4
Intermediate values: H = 6.9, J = 8.4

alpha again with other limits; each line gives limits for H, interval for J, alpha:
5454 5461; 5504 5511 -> 6.1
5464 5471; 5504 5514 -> 7.7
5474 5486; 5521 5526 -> 8.5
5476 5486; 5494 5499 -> 8.7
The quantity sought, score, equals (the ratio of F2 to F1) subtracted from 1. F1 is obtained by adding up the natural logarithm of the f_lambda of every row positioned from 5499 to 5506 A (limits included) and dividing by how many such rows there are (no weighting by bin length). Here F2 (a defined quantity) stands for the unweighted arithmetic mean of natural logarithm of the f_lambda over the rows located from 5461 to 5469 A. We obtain 0.02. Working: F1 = 1.94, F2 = 1.90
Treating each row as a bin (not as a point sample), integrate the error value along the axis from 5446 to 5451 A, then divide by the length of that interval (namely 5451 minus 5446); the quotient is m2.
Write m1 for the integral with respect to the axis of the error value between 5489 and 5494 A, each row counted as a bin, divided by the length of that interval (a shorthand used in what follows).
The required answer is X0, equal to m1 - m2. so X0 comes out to 0.00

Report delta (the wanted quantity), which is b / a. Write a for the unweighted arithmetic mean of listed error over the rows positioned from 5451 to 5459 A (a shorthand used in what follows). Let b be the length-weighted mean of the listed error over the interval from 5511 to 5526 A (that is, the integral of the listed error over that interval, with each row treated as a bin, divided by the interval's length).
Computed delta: 1.00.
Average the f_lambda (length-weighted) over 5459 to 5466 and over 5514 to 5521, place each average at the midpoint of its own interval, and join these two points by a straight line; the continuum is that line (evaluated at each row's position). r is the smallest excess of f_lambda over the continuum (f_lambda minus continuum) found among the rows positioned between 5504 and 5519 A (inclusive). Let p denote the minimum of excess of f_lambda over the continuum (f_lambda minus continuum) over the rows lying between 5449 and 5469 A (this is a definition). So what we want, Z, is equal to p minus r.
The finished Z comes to 0.2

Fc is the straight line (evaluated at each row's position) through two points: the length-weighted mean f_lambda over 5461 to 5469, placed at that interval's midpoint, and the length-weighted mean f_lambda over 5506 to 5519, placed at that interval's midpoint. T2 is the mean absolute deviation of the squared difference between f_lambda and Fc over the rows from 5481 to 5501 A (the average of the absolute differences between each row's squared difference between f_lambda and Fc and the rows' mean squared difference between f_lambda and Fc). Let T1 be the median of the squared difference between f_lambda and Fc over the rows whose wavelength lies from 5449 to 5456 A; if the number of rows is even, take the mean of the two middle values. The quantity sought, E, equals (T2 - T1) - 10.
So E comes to -8.0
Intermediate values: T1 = 2.3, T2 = 4.3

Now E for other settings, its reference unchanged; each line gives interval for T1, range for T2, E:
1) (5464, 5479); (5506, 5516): -11.3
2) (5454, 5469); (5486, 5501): -7.2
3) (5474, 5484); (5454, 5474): -11.0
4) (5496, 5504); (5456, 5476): -8.4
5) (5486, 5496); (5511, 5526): -15.5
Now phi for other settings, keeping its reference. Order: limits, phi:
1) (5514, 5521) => 11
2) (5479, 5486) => 78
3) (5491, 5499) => 92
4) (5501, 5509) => 3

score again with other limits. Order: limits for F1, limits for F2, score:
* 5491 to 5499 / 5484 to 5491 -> -0.03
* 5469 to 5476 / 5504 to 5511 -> 0.17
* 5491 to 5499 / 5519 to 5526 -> 0.07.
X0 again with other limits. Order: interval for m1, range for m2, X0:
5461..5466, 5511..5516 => 0.05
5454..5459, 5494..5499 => 0.00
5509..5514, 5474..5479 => 0.00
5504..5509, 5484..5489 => -0.10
